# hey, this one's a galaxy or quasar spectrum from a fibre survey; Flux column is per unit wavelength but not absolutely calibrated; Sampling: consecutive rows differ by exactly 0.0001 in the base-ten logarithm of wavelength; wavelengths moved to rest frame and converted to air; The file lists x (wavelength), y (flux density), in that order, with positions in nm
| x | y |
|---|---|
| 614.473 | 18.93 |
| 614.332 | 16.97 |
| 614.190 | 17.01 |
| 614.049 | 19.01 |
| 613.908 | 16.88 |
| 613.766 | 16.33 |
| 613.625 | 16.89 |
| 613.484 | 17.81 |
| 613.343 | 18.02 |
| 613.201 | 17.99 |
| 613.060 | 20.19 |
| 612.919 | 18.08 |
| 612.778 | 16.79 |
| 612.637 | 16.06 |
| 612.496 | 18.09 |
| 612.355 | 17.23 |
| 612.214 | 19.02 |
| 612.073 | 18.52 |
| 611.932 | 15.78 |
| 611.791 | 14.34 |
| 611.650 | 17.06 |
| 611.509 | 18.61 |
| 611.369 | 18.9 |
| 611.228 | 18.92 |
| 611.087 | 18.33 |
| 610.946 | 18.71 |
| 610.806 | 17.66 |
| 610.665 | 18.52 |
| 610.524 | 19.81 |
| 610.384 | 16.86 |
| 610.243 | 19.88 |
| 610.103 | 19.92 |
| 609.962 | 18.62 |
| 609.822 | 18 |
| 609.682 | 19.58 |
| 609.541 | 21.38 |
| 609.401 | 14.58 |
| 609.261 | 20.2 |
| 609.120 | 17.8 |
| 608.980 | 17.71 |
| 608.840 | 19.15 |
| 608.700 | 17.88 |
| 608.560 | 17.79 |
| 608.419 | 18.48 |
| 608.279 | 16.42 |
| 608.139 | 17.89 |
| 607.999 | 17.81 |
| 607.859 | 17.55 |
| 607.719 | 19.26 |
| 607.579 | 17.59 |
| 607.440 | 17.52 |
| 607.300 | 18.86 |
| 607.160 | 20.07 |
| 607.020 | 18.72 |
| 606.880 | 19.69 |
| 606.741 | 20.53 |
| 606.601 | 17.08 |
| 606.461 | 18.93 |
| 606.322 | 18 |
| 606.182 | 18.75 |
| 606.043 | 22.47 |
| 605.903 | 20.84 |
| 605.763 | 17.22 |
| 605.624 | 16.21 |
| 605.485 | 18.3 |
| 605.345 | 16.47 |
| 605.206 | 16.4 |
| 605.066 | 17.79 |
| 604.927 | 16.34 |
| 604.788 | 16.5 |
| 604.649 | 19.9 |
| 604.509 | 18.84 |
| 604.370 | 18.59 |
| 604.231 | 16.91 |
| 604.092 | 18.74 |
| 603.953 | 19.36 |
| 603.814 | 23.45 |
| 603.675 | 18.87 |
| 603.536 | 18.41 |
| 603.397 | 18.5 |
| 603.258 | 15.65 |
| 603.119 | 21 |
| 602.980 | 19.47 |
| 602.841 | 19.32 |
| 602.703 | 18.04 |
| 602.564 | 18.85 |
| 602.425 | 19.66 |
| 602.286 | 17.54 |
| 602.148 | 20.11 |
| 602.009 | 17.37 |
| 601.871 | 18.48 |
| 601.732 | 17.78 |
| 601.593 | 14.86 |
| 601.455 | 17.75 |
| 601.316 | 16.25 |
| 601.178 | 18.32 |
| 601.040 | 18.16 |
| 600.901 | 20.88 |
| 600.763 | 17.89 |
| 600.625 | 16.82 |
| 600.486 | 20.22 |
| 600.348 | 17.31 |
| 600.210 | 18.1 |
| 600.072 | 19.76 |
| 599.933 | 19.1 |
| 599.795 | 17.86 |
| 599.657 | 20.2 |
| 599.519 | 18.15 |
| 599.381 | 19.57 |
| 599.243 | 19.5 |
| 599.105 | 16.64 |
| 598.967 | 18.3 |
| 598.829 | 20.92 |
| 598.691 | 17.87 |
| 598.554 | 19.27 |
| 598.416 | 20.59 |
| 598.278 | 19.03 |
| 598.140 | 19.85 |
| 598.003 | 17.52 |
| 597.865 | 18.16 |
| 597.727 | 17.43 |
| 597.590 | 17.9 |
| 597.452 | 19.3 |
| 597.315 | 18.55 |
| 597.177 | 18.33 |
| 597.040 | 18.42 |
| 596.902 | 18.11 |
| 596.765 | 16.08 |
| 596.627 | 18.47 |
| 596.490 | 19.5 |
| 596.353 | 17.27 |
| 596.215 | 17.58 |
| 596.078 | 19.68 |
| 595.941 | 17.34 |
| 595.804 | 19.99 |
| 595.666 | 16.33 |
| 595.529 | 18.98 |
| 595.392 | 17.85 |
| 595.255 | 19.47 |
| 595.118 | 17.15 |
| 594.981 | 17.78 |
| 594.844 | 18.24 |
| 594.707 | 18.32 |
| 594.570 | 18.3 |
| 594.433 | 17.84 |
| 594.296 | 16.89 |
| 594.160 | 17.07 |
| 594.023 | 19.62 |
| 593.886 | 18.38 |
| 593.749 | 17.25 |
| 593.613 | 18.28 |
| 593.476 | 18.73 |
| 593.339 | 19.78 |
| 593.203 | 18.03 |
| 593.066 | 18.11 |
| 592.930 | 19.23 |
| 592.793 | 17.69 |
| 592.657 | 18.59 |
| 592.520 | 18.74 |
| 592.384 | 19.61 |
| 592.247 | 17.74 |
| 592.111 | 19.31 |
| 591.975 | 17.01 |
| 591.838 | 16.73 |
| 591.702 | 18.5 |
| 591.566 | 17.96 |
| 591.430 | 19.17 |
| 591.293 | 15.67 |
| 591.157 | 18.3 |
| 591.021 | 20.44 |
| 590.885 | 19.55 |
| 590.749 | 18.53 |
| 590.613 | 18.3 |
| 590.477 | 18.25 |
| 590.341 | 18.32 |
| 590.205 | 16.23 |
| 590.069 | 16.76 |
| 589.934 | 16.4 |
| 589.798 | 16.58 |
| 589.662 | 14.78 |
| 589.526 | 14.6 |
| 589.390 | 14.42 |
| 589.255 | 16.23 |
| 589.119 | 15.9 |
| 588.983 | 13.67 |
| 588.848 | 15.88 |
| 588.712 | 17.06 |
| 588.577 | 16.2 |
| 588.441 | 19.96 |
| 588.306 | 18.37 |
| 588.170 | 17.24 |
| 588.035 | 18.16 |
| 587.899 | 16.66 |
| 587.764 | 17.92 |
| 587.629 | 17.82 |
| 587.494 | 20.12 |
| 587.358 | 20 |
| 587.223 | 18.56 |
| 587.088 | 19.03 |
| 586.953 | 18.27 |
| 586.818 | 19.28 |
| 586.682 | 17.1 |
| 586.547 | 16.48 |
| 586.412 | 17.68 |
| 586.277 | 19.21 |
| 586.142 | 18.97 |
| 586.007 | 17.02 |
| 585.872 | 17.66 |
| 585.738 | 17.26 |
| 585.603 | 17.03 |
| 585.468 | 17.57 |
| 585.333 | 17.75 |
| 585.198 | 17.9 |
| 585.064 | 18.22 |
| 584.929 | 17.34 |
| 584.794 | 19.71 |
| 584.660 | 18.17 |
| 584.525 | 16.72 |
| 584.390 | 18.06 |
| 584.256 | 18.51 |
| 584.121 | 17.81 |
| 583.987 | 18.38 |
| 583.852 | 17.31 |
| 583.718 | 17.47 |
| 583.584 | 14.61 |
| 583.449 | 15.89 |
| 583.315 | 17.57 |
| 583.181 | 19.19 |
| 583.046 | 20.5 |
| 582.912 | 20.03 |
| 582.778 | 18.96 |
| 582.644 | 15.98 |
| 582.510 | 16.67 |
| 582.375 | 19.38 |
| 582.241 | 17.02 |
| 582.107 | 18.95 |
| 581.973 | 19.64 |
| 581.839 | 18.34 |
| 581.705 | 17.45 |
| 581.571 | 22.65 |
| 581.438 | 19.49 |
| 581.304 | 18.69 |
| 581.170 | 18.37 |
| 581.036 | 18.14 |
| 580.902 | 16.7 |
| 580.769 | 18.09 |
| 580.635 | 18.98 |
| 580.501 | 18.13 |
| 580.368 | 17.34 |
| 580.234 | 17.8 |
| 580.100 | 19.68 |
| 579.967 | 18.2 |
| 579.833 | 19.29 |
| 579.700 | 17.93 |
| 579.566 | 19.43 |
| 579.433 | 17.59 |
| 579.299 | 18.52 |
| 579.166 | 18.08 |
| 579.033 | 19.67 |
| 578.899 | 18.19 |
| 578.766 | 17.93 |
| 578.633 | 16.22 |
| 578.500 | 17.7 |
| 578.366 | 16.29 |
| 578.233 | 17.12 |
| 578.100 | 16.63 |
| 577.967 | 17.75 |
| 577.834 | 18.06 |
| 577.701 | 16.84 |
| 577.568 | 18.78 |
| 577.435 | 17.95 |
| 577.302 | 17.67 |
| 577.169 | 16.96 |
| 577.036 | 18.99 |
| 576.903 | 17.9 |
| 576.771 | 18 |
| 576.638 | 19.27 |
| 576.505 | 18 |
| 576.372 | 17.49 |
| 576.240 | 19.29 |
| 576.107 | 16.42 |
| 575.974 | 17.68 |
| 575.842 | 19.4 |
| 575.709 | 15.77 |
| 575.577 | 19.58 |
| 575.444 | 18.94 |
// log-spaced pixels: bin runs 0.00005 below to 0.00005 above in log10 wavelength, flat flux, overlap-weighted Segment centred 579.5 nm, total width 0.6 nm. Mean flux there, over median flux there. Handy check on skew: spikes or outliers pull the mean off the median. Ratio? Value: 1.01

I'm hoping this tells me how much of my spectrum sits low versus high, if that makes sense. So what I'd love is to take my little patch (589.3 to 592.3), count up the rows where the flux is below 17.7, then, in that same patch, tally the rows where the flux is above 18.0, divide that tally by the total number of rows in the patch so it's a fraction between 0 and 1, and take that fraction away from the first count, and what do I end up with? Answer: 10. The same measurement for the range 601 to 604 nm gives 4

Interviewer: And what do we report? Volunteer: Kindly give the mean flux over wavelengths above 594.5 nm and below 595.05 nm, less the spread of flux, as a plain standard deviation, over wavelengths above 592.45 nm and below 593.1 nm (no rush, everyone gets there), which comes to 17.6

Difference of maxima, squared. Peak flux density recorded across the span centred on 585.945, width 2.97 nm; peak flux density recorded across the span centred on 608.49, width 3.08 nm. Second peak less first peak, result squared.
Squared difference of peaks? 1.9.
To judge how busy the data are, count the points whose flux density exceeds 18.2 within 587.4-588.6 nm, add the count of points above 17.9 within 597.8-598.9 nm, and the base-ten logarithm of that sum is 0.954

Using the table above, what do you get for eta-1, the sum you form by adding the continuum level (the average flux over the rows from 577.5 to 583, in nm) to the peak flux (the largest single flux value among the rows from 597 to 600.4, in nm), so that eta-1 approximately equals 39.1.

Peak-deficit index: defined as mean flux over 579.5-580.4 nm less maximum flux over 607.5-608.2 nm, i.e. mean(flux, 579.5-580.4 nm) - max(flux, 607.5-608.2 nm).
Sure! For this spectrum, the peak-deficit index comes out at -0.7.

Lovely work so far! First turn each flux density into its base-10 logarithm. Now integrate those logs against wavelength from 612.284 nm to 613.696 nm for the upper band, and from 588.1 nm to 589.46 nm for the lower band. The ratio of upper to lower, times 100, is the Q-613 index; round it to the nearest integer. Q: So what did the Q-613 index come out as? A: 107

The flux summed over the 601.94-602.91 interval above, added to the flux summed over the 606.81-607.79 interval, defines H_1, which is 263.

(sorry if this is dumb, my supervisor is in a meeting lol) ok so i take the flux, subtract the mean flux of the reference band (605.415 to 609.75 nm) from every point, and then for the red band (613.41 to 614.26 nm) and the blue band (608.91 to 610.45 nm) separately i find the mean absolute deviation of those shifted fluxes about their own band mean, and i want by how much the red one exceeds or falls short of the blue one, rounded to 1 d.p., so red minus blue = -0.7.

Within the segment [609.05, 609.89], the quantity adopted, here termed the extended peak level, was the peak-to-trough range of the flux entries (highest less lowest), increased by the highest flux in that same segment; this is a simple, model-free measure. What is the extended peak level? 28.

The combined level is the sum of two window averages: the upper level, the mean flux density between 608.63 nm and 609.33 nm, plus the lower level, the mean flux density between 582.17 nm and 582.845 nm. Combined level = 36.1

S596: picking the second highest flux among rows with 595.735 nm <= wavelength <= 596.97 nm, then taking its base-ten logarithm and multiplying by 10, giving 12.9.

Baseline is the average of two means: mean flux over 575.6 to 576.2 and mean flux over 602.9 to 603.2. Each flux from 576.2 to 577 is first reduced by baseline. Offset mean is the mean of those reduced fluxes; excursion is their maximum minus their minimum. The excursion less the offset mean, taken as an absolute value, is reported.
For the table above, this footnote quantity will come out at 2.3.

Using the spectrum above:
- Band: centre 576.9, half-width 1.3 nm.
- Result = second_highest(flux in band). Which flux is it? 19.29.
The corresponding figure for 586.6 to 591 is 20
